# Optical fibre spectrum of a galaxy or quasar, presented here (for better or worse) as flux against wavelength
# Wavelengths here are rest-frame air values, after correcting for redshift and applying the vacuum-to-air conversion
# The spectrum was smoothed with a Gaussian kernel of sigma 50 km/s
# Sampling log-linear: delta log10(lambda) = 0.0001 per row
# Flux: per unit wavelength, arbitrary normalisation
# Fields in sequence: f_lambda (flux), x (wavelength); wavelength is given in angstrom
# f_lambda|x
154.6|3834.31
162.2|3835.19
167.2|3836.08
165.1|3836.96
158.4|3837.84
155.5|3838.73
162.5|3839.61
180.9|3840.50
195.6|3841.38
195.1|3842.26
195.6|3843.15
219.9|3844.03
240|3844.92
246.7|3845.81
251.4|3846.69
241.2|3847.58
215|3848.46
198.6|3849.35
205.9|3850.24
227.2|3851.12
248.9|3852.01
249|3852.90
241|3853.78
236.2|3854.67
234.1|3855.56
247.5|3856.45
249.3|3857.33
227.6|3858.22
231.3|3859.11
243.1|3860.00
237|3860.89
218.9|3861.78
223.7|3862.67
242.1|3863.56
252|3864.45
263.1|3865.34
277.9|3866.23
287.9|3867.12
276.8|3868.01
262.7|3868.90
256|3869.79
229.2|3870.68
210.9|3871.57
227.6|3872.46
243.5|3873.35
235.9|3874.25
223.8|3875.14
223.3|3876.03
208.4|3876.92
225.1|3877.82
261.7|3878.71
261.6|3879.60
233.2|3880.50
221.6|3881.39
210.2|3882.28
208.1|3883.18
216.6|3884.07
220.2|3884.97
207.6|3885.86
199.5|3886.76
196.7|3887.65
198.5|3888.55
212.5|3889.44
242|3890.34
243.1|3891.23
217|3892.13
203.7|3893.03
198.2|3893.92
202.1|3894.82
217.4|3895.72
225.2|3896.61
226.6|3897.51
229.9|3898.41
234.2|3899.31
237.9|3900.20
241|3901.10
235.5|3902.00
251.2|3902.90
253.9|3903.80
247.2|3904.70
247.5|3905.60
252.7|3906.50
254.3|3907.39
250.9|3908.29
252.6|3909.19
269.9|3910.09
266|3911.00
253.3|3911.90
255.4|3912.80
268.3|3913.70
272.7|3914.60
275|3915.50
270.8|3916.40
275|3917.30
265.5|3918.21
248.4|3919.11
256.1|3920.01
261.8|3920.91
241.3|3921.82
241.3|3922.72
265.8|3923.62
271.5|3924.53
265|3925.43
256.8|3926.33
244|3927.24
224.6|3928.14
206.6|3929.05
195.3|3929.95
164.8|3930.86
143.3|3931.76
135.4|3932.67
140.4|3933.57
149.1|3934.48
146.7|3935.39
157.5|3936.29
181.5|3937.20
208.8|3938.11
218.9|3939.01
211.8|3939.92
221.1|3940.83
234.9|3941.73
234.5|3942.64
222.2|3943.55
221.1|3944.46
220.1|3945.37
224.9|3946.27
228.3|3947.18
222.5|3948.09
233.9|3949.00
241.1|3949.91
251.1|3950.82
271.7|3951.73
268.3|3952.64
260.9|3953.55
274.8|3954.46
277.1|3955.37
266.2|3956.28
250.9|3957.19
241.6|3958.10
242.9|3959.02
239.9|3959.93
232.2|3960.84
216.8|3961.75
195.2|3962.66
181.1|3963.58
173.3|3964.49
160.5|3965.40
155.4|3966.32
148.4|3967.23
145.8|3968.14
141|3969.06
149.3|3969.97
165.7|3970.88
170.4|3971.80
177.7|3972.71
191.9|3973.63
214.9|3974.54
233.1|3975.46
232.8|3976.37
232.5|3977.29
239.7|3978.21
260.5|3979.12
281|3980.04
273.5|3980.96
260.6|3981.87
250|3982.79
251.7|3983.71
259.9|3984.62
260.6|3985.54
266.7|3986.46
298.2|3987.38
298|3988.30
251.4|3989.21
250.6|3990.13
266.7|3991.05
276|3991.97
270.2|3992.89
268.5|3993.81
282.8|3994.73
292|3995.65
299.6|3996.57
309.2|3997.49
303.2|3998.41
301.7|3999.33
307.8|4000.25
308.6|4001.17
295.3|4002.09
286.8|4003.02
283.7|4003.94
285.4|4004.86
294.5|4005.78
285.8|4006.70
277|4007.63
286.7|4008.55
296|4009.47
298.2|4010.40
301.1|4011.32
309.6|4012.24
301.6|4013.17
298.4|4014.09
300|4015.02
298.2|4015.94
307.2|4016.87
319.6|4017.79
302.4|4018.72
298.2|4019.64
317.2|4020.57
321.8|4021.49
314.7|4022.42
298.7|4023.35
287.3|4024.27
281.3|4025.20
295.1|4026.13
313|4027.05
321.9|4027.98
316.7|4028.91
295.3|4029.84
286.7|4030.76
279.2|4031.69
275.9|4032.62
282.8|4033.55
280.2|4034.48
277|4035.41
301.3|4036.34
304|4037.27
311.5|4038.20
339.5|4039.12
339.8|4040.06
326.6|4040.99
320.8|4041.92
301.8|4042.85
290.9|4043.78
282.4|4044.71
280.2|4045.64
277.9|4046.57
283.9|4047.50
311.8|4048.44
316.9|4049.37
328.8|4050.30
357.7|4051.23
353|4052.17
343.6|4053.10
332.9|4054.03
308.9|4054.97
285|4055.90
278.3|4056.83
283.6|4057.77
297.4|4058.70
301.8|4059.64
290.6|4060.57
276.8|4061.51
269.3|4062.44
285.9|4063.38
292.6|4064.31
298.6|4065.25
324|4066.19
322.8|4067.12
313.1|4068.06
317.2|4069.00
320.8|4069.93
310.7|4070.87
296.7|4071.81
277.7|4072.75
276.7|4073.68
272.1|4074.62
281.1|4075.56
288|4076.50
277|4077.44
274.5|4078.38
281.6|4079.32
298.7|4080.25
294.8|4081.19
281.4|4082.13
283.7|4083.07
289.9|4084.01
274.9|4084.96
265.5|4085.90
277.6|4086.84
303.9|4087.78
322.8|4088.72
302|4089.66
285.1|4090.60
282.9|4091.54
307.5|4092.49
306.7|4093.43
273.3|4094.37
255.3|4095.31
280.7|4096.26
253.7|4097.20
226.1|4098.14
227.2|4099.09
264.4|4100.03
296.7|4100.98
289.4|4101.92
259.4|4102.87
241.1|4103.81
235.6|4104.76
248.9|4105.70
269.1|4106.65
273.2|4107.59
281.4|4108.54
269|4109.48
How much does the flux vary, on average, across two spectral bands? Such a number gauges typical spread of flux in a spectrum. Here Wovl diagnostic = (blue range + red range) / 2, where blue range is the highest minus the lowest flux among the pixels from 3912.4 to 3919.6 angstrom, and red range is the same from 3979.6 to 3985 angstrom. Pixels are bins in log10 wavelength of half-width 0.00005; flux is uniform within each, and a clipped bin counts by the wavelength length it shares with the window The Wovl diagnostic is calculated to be 29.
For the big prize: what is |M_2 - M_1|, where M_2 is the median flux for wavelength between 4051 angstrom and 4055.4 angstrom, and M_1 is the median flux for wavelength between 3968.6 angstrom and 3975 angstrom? 173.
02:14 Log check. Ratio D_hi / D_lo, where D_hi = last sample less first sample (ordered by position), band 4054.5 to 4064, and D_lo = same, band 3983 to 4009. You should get -0.7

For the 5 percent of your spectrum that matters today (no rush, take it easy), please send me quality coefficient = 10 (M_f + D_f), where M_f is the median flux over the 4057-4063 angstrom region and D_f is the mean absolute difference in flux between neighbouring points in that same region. 2972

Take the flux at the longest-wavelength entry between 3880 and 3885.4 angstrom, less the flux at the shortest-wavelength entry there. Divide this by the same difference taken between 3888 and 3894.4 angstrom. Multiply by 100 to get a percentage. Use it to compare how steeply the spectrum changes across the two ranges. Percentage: 4333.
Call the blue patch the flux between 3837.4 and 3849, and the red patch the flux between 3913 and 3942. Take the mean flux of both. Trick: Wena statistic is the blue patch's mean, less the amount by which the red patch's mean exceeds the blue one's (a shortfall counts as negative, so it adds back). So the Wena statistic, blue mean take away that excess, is 186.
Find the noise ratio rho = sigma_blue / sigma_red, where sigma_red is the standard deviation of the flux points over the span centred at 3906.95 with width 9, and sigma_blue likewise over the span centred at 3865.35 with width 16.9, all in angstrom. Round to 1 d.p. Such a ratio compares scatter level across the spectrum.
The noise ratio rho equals 2.9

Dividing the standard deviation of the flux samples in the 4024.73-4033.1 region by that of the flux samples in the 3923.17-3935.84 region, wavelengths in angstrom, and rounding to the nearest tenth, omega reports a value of 0.3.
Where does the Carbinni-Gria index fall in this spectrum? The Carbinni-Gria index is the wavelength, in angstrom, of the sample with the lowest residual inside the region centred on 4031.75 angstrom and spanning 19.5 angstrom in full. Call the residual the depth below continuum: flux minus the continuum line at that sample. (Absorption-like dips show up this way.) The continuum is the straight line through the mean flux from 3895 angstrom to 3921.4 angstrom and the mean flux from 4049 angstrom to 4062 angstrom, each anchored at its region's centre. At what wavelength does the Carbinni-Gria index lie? 4035.41 angstrom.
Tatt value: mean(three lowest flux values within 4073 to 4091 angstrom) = 271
